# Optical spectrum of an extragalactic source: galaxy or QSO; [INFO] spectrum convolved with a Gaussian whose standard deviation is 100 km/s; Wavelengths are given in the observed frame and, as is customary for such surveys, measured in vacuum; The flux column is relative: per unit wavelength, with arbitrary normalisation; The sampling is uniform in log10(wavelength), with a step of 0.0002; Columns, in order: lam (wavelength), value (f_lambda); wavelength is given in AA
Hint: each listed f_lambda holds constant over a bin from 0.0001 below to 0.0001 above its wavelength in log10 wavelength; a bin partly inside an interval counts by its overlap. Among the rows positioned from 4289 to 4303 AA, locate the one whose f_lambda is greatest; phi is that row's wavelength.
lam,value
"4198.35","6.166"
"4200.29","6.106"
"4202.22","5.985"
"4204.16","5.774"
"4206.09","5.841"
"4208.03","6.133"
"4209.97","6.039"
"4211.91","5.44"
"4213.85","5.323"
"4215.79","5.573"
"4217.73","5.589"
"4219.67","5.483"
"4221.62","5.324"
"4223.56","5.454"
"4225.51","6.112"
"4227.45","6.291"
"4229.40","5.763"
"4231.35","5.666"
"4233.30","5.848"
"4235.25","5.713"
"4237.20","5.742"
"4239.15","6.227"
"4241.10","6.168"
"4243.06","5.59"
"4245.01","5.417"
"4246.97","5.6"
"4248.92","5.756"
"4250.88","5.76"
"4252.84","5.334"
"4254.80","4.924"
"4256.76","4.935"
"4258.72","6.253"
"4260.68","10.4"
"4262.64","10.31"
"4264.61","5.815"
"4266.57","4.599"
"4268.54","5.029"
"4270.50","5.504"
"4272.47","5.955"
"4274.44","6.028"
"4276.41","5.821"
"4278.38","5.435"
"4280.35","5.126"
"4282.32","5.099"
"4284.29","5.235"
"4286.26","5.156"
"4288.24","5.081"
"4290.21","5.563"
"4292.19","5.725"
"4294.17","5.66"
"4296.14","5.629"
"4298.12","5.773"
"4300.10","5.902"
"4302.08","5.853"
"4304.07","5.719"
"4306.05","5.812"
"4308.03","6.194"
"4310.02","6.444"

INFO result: 4300.10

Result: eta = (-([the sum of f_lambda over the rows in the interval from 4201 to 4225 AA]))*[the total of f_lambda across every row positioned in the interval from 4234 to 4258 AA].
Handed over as -4564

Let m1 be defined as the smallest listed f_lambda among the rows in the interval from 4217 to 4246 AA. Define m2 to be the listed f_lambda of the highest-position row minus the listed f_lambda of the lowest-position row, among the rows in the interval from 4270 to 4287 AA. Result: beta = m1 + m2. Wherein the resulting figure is 5.0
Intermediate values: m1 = 5.324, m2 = -0.3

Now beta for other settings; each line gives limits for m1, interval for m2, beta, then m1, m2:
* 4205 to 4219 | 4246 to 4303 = 5.6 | 5.323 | 0.3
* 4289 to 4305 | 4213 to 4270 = 5.3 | 5.563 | -0.3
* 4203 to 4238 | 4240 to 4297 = 4.8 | 5.323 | -0.5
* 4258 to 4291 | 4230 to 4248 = 4.5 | 4.599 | -0.1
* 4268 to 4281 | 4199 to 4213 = 4.4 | 5.029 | -0.7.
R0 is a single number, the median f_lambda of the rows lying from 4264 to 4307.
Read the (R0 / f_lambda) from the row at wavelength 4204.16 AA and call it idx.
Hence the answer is 0.98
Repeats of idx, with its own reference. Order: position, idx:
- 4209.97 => 0.93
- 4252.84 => 1.06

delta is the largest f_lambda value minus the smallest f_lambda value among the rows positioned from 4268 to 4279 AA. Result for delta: 1.00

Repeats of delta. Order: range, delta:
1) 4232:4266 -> 5.48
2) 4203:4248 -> 0.97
